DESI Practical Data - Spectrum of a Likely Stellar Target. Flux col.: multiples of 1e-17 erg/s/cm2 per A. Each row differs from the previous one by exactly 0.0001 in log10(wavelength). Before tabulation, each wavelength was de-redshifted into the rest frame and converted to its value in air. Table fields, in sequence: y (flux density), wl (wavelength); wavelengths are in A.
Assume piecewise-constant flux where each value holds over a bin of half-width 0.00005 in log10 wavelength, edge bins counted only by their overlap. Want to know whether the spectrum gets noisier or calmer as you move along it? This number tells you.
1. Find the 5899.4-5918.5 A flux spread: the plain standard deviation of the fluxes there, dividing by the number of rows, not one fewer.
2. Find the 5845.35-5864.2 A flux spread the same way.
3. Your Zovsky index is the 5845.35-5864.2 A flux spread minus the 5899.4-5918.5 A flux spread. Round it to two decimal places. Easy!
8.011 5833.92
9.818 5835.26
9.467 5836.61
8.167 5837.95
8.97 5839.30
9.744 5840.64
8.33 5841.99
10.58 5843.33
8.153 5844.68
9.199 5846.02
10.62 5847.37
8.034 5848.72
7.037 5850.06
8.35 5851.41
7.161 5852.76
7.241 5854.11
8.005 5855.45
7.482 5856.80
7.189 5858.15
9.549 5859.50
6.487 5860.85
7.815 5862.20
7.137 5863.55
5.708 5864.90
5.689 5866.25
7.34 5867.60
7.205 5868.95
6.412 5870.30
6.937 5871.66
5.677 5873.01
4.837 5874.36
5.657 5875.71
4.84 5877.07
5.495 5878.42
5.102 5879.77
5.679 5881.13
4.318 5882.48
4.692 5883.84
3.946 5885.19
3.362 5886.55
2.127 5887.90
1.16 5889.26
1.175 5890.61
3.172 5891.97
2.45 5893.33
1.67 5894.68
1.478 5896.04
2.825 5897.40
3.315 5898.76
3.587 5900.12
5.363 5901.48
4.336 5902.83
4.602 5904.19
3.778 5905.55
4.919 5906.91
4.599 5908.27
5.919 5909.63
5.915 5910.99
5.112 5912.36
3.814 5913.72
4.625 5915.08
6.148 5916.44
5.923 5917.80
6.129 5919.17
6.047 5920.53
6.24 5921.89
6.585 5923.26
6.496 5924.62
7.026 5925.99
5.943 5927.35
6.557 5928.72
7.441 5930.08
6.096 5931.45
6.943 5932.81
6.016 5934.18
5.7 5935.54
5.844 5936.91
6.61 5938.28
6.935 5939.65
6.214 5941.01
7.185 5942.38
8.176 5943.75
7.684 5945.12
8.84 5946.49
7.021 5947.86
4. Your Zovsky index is 0.27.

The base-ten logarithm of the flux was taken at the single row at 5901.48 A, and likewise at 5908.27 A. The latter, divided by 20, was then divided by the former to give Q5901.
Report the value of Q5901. 0.0454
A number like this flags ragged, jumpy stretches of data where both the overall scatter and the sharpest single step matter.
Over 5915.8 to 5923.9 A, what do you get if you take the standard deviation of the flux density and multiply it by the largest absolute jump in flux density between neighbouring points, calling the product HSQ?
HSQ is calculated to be 0.1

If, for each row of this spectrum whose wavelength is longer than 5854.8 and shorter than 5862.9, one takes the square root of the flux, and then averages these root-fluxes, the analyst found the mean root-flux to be 2.8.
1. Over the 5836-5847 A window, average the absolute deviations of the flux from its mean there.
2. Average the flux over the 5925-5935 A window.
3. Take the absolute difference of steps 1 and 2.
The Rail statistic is 6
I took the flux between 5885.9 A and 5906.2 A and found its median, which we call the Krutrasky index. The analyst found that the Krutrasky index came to 3.2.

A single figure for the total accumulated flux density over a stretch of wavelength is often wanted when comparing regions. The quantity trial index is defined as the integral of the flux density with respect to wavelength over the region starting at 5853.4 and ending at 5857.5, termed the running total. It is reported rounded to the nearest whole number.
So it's 31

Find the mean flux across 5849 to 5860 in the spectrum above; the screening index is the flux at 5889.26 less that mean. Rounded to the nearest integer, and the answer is -7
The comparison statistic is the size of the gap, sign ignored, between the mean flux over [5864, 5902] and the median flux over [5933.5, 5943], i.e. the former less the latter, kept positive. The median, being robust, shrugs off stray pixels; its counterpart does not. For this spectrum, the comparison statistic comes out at 1.9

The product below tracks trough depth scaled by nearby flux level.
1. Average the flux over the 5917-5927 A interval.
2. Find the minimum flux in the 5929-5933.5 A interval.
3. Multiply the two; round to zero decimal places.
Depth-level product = 39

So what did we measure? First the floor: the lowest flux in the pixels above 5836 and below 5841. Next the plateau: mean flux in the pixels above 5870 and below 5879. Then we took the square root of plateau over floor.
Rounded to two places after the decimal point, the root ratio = 0.83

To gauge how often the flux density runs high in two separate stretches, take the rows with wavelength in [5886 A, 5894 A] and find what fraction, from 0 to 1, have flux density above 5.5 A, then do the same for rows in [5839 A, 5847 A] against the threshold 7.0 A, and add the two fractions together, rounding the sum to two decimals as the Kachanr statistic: 1.00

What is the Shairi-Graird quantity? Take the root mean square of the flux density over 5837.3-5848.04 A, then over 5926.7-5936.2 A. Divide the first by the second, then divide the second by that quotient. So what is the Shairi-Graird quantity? 4.4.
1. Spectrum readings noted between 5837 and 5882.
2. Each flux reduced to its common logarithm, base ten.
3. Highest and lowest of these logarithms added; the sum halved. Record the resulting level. 0.86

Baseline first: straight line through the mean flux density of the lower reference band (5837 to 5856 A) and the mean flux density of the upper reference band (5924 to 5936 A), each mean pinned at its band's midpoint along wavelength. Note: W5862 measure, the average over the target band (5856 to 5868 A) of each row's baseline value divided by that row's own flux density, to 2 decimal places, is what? 1.17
